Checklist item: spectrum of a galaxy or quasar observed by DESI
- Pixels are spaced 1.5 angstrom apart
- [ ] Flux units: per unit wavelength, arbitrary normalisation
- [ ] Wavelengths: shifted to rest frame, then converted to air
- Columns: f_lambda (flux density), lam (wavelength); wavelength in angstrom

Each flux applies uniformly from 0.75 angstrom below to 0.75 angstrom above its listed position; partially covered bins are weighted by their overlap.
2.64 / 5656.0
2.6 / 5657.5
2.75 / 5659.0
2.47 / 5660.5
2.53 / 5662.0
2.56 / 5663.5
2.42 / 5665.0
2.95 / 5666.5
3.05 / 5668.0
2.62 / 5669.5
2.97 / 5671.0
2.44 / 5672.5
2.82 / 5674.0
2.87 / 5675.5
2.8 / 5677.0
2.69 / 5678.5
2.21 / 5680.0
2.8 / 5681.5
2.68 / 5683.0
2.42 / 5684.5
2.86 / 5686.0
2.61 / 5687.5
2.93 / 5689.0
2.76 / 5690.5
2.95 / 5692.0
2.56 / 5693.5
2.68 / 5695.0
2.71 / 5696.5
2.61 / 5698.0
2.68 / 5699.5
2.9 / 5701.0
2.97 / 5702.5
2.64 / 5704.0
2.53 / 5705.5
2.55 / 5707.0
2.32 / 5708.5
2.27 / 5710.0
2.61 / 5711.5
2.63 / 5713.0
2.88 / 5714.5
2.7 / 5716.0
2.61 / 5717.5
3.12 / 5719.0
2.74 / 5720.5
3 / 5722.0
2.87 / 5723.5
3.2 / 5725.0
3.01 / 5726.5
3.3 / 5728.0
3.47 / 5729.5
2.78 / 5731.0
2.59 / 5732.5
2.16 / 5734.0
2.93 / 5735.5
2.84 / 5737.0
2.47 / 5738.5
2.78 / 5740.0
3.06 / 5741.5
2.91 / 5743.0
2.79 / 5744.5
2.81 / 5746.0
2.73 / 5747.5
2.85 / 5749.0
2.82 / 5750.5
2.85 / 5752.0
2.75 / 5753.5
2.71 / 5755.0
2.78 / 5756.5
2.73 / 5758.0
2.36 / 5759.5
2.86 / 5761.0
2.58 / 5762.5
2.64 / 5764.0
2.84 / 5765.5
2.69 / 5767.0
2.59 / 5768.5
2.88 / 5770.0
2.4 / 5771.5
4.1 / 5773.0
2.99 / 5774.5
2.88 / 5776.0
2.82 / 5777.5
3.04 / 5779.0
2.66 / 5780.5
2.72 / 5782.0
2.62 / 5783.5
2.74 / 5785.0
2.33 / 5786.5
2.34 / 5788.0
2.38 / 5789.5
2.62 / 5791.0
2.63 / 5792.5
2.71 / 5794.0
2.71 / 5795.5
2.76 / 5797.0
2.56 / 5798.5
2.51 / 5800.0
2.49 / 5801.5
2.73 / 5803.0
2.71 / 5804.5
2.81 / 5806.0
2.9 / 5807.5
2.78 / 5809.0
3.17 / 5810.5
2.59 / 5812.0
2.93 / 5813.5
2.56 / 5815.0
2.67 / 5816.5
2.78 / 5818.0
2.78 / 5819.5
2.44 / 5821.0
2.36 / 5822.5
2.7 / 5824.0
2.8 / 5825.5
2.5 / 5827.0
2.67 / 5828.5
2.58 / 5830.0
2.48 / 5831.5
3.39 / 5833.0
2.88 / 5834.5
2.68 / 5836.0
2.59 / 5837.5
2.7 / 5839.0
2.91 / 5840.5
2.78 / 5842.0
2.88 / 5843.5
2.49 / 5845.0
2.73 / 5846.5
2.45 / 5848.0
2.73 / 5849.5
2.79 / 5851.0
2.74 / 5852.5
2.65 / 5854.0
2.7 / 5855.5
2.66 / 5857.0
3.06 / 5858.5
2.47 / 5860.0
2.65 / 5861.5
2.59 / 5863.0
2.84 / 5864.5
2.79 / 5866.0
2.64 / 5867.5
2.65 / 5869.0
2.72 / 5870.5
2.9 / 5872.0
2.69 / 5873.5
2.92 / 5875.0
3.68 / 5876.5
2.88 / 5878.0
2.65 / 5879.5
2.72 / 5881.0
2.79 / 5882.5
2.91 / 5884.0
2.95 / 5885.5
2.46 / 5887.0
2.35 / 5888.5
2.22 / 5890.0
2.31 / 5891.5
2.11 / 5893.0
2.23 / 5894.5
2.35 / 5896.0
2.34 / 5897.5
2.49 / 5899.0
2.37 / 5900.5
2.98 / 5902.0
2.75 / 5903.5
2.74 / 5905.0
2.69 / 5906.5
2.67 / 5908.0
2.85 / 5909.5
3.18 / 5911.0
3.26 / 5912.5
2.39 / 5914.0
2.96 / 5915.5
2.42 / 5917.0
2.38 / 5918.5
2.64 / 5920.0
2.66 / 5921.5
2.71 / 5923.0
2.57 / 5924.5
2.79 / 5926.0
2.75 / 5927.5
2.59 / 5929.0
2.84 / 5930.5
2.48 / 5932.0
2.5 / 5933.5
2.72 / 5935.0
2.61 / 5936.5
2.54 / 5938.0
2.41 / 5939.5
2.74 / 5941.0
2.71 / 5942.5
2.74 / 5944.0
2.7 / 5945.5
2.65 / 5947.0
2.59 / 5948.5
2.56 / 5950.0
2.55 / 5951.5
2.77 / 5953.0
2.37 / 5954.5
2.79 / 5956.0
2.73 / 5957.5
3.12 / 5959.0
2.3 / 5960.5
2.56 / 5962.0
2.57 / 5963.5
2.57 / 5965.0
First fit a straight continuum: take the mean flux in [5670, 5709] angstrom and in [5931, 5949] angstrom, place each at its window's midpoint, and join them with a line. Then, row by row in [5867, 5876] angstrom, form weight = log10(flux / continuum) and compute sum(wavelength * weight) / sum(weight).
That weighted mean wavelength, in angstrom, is 5873.1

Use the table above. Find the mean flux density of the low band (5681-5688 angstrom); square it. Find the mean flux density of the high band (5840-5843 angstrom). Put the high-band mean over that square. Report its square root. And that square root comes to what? 0.631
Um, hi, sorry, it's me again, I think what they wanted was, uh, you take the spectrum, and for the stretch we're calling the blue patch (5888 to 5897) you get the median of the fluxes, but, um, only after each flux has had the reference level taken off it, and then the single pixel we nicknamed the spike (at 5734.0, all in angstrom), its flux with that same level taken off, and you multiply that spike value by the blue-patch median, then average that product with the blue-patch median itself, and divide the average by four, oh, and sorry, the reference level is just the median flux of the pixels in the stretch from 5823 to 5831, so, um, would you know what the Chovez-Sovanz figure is -0.02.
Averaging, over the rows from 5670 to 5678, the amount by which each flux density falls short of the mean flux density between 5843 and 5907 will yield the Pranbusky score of -0.11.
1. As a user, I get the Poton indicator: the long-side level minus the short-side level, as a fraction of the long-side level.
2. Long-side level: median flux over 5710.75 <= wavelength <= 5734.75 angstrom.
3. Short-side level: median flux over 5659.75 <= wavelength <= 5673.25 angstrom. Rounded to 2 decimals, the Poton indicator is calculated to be 0.09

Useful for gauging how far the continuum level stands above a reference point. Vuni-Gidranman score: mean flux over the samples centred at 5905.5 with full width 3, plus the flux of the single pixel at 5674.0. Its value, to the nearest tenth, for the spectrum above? 5.5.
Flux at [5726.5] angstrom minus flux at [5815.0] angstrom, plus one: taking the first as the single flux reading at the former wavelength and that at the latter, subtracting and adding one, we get 1.45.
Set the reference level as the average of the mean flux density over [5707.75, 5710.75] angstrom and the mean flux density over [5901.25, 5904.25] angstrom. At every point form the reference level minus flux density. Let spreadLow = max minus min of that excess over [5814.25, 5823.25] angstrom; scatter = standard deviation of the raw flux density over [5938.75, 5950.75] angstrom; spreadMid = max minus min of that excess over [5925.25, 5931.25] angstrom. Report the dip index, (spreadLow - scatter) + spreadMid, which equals 0.56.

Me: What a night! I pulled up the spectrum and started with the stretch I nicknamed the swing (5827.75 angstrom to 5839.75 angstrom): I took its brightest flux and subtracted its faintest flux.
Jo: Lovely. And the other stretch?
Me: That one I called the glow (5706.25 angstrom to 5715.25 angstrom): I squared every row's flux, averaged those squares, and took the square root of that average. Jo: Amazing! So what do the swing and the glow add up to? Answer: 3.46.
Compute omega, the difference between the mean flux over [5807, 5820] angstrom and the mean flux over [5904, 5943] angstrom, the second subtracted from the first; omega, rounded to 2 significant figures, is 0.11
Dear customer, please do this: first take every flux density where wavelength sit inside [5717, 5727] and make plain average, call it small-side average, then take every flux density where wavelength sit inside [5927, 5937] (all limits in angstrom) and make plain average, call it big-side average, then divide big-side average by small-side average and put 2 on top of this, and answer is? 2.90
